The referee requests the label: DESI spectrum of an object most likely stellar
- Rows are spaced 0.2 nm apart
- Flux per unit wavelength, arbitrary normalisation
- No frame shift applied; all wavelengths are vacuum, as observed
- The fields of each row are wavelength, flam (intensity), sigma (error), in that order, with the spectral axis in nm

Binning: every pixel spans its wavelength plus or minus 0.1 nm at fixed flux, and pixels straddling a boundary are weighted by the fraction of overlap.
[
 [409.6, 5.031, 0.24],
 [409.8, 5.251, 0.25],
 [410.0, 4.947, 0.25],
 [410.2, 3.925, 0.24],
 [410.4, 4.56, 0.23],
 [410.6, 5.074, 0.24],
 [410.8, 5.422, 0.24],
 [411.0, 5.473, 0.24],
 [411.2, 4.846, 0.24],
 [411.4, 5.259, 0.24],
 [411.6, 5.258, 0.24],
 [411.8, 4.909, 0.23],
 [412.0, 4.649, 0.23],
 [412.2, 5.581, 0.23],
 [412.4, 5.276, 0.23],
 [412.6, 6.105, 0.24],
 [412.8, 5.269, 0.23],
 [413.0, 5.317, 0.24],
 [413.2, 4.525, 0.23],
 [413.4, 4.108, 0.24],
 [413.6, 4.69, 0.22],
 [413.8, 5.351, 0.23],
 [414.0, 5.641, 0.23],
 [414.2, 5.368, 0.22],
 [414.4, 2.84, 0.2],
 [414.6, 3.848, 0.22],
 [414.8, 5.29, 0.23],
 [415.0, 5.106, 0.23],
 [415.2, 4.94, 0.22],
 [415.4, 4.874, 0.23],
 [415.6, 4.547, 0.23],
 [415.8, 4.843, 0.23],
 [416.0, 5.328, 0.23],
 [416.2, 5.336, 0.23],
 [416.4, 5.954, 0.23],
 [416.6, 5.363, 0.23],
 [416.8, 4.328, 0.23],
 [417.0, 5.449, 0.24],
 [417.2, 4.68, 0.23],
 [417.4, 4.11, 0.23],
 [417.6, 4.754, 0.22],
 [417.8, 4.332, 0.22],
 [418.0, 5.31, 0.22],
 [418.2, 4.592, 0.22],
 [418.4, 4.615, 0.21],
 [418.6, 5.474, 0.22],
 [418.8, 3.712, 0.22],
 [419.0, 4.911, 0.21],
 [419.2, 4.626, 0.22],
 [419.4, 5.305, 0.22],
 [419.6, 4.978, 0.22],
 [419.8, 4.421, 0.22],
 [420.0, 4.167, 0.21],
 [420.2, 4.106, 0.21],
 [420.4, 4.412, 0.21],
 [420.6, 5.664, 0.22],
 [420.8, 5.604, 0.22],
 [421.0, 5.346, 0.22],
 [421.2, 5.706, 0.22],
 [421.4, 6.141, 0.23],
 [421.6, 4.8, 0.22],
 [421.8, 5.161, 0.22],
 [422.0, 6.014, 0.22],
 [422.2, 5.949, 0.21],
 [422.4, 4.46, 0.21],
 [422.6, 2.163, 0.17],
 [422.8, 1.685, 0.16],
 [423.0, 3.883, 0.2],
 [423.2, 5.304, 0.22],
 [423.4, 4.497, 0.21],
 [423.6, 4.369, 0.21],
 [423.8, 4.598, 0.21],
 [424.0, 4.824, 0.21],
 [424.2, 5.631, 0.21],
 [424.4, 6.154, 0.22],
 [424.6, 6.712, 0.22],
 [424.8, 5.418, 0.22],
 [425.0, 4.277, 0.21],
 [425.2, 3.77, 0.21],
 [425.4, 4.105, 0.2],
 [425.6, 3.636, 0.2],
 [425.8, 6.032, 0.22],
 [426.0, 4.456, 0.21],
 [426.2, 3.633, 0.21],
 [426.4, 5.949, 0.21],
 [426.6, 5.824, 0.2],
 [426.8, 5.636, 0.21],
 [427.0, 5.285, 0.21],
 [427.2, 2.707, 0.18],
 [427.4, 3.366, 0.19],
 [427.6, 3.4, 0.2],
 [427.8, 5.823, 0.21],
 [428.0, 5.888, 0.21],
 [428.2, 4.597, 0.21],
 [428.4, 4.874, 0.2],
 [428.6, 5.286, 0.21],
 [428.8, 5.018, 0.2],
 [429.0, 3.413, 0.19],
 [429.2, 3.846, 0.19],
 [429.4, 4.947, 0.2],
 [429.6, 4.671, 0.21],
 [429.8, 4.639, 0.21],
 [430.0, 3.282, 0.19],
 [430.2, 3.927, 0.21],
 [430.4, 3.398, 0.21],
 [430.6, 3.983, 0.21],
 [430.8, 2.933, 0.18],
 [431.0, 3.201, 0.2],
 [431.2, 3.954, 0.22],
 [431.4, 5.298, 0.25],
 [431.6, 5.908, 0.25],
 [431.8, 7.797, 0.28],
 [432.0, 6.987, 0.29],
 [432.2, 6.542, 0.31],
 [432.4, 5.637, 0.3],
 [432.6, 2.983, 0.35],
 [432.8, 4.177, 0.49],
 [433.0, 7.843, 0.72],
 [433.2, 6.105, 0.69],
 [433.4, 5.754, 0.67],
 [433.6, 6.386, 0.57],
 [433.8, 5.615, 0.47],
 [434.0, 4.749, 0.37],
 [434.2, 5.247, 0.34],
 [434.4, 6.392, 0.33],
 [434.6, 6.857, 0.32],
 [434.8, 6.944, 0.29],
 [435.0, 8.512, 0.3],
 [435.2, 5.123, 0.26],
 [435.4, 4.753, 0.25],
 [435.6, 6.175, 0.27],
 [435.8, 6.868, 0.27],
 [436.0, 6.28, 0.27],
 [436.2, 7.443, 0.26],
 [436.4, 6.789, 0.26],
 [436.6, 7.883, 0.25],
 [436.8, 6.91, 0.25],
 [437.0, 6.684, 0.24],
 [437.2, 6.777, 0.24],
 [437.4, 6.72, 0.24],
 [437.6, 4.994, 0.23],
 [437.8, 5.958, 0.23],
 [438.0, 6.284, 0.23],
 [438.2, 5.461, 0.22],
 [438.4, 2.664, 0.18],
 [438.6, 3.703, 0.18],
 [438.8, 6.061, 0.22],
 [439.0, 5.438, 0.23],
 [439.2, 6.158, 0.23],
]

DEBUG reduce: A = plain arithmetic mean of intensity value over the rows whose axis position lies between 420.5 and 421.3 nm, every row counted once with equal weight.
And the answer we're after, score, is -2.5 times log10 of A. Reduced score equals -1.87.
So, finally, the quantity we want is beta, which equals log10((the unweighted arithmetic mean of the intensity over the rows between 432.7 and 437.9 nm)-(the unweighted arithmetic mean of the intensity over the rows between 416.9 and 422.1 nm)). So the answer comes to 0.1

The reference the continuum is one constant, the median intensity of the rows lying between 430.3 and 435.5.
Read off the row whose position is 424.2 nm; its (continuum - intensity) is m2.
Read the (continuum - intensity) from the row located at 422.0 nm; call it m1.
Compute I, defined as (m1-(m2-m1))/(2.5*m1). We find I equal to 0.79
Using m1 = 0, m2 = 0.0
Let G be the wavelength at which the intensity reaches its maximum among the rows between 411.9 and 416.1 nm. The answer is 412.6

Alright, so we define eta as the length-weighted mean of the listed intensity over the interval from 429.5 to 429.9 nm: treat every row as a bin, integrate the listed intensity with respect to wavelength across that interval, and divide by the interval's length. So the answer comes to 4.7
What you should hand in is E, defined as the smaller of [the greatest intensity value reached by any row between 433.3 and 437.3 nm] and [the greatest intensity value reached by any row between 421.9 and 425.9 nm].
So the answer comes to 6.71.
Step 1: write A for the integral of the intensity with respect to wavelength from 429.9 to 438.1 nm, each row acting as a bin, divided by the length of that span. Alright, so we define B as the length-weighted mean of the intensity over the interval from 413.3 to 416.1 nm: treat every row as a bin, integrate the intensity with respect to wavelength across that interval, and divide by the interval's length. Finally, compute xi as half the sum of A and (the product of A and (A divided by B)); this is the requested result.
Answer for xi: 6.4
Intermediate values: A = 5.8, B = 4.77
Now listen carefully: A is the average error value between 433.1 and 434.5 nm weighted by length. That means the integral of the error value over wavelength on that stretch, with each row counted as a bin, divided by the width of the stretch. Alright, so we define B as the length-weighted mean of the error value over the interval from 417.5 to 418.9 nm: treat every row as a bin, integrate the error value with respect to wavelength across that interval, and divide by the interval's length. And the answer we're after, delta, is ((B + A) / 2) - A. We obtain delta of -0.136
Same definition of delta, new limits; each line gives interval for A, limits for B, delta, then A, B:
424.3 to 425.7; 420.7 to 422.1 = 0.005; 0.21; 0.221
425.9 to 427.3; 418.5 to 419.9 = 0.007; 0.20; 0.219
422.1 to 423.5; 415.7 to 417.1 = 0.017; 0.20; 0.231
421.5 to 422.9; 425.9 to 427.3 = 0.001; 0.20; 0.204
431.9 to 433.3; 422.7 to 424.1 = -0.124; 0.45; 0.203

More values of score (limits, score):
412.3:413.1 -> -1.85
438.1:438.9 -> -1.63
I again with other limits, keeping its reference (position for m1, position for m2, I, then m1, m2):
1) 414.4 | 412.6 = 0.87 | 3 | -0.5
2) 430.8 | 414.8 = 0.75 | 3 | 0.3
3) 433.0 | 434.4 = 0.66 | -2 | -0.8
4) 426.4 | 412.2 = 0.86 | 0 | 0.0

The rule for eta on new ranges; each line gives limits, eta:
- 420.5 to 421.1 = 5.5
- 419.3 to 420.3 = 4.6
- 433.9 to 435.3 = 6.3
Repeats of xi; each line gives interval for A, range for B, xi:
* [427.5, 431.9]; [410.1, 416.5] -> 4.4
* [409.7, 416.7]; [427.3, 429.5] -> 5.2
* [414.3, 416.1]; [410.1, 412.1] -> 4.5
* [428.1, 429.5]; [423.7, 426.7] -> 4.4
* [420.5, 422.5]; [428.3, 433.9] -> 5.8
